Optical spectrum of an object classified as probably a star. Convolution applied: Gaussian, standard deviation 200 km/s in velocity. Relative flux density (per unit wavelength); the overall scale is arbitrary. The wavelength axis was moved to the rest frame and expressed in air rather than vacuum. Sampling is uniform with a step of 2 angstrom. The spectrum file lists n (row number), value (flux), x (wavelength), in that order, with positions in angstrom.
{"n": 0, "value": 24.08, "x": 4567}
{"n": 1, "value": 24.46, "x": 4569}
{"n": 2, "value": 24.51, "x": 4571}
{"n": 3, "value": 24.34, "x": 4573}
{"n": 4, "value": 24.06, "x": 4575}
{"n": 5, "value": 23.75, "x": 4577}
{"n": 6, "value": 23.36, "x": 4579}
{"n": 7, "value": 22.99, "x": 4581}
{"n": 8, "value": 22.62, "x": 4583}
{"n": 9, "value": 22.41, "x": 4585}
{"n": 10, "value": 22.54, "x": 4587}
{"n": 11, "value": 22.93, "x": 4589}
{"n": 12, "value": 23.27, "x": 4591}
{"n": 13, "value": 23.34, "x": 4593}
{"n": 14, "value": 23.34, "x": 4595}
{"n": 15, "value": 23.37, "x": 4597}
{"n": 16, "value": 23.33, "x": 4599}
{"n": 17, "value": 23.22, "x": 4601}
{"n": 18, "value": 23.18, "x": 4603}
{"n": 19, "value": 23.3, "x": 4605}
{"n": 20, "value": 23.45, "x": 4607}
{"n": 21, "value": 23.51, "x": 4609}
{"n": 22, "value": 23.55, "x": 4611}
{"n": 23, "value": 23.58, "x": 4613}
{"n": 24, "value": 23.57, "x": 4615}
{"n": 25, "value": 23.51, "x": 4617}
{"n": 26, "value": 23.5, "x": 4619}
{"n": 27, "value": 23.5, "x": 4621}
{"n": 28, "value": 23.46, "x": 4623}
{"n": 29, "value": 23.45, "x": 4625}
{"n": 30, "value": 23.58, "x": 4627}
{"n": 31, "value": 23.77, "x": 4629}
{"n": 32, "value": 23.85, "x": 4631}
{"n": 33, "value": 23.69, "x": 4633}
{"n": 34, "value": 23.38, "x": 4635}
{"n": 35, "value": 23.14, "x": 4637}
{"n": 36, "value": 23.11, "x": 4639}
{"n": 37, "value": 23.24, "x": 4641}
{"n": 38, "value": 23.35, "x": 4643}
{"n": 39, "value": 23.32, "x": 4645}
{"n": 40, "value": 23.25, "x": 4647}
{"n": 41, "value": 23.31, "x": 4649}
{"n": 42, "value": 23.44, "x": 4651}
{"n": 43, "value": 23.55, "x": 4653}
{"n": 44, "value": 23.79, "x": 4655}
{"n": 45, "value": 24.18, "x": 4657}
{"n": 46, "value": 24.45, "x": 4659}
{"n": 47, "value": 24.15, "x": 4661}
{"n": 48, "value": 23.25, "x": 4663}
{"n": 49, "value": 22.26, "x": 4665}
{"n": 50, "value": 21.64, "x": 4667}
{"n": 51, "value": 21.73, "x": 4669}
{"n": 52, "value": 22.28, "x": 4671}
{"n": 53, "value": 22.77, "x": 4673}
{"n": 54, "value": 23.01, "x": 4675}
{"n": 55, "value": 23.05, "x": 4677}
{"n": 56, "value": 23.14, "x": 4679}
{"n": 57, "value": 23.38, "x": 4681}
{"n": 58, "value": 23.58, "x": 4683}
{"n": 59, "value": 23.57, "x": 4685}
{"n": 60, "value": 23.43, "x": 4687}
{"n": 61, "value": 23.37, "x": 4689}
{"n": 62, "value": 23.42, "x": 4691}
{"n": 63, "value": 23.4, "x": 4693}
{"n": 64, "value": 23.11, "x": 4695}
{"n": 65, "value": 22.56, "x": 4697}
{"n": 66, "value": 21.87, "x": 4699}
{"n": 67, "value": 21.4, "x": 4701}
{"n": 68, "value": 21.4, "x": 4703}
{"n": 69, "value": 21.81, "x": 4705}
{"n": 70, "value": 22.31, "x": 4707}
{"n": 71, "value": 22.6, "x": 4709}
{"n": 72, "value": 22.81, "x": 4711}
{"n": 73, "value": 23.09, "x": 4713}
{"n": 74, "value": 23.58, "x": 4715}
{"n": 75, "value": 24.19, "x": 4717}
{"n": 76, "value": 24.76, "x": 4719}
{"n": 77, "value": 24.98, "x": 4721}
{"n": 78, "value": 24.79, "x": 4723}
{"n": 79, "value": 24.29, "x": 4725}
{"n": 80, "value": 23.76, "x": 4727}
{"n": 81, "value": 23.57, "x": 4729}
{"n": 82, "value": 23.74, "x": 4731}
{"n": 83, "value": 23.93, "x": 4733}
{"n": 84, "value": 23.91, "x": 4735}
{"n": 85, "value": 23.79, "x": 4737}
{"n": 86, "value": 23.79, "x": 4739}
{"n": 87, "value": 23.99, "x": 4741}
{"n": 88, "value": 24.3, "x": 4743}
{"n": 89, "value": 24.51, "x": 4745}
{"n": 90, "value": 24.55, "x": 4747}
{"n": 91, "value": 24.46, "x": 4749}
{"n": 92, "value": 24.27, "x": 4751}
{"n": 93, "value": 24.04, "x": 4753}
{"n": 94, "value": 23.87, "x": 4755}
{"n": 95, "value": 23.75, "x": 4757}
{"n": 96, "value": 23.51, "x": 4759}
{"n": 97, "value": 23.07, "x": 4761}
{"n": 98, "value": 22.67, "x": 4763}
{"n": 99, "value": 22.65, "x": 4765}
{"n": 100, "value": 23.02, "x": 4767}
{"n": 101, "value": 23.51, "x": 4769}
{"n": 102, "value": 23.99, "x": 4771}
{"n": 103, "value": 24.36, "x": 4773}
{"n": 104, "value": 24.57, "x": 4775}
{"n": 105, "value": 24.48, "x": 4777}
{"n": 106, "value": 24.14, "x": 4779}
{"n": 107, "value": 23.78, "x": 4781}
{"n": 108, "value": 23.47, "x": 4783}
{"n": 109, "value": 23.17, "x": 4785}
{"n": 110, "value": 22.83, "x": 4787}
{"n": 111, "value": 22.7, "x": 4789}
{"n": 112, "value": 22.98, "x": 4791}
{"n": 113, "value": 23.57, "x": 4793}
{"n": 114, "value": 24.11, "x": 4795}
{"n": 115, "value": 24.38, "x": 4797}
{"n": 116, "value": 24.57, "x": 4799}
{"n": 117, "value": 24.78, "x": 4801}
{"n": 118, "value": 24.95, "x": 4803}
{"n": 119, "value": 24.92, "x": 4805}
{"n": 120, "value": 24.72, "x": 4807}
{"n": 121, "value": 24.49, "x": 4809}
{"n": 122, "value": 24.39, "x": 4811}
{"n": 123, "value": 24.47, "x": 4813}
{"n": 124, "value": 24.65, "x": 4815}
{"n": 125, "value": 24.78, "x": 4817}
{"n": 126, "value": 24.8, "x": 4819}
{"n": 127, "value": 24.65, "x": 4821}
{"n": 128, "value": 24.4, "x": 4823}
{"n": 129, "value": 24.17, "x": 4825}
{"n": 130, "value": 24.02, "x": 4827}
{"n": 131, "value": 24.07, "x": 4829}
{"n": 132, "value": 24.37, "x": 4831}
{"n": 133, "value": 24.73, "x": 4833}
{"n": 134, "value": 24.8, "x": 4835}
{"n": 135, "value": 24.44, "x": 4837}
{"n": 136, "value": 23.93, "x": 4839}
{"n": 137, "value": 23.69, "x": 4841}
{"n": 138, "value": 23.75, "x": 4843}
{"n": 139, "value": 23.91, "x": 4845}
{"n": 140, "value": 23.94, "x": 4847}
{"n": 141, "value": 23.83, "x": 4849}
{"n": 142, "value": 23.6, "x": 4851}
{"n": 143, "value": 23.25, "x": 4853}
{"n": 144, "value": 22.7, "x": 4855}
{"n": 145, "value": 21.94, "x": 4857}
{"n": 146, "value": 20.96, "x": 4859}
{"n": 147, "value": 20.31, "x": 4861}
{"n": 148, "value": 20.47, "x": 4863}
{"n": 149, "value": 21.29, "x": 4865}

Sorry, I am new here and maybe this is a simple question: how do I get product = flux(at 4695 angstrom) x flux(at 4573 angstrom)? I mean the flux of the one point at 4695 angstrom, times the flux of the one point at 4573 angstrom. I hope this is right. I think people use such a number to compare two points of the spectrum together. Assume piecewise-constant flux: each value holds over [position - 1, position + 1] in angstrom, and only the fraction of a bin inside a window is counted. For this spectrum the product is 562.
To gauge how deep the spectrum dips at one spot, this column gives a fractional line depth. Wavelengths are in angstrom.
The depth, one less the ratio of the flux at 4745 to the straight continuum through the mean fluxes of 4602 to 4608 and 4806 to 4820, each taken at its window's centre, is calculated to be -0.01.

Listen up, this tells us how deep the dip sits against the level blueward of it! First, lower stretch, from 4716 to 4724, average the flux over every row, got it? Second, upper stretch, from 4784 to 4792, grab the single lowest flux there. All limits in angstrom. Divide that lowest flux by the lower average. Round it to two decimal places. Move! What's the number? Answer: 0.92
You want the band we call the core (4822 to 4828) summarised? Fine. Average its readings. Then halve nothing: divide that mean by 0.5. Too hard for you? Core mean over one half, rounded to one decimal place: 48.4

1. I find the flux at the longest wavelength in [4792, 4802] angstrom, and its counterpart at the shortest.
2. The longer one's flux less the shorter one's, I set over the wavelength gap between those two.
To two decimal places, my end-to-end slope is 0.15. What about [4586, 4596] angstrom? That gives 0.10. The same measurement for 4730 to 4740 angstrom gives 0.01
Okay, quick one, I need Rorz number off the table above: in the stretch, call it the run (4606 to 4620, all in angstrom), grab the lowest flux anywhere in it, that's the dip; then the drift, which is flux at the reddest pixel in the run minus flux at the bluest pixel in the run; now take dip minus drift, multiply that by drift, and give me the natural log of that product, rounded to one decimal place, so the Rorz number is 0.2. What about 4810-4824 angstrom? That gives -1.4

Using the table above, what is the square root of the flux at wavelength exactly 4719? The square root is 4.98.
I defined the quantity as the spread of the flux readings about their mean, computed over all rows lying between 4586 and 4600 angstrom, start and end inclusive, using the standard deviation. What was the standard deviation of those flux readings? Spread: 0.3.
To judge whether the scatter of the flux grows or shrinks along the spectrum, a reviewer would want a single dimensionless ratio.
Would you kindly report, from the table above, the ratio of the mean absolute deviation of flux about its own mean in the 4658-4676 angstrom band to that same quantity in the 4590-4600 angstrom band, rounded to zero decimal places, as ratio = 32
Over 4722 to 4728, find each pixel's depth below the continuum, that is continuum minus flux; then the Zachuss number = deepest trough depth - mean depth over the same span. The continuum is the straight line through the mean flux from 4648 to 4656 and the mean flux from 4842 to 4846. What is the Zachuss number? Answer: 0.52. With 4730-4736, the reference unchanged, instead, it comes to 0.12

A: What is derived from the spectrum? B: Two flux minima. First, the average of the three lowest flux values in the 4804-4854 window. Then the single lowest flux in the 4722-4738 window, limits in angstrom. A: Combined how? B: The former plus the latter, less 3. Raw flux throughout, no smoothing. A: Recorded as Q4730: 44.1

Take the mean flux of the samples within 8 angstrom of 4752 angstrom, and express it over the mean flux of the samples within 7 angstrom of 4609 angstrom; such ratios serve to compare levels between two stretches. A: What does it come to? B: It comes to 1.03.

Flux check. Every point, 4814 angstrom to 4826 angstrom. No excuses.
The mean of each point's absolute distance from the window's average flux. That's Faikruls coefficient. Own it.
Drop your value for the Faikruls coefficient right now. 0.19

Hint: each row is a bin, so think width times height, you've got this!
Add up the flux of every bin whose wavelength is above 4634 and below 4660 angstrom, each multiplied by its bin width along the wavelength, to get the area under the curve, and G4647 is 611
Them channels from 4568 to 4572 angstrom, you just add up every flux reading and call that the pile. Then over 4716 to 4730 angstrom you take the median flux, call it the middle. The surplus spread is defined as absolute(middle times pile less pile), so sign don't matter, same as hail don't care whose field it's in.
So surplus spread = 1141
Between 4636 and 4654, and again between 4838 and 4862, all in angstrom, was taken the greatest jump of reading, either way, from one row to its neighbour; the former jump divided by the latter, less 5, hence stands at -4.9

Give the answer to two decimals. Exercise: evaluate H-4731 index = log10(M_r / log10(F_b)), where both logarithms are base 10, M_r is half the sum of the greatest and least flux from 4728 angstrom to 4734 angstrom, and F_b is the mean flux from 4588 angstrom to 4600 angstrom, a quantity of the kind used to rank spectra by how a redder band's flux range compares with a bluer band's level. 1.24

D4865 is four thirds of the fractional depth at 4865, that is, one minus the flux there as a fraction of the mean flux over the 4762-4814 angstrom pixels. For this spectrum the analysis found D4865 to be 0.15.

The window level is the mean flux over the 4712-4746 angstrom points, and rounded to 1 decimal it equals 24.1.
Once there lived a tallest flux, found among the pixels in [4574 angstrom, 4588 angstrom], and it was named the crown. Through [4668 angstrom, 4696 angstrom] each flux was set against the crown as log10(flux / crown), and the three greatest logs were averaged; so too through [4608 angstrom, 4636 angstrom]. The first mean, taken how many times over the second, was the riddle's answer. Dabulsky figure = 1.8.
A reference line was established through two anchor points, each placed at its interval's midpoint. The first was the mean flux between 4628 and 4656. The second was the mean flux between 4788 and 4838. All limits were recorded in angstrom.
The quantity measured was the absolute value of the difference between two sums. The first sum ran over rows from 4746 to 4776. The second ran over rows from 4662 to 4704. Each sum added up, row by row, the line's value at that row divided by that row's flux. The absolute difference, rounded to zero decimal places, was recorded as 7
